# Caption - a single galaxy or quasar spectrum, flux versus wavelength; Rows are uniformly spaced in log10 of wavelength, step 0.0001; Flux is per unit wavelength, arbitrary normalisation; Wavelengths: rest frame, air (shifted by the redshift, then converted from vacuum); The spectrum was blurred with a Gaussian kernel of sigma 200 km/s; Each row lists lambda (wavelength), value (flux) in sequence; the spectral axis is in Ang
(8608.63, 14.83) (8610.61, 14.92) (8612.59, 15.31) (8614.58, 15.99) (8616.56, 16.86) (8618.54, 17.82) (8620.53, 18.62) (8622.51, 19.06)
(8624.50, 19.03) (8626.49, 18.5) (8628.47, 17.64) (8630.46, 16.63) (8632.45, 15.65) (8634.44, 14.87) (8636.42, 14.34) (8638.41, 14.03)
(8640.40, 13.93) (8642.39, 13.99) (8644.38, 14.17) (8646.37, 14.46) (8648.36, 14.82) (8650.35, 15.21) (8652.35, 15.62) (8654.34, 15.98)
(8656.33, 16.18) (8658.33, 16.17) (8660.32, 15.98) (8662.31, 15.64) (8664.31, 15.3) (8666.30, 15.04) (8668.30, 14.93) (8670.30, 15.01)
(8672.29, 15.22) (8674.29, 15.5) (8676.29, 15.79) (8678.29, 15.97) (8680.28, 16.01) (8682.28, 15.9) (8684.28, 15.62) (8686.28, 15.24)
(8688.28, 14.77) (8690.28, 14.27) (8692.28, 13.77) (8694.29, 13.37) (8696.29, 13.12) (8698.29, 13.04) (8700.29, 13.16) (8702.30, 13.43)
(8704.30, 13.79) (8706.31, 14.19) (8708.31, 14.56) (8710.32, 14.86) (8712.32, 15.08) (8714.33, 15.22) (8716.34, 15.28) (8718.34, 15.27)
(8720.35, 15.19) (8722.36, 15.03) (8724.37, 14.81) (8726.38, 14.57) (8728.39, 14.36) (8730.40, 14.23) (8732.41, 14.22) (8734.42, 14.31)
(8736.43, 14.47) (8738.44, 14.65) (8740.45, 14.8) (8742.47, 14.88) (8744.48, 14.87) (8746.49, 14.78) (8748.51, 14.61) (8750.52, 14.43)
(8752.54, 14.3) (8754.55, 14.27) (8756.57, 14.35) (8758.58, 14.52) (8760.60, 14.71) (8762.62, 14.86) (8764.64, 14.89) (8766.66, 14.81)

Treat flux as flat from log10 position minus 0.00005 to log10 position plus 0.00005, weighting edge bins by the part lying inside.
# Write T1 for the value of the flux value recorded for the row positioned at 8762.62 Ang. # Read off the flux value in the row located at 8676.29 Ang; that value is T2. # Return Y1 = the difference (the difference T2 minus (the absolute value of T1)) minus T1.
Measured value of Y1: -14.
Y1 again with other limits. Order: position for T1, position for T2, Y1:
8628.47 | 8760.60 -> -21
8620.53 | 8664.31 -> -22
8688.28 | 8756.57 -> -15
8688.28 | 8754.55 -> -15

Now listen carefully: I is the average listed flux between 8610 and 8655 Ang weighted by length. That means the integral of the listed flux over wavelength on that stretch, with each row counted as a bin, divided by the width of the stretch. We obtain 16.0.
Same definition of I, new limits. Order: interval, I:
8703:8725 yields 14.8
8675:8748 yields 14.6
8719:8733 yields 14.7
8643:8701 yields 15.0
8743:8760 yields 14.5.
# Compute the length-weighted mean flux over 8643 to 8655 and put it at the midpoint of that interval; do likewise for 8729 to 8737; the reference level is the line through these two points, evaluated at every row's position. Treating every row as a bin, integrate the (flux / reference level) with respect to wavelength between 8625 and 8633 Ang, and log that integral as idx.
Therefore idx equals 9.1 Ang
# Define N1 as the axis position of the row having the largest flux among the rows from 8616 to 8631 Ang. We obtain 8622.51 Ang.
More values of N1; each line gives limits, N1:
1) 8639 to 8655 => 8654.34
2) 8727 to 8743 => 8742.47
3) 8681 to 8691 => 8682.28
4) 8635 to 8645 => 8636.42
